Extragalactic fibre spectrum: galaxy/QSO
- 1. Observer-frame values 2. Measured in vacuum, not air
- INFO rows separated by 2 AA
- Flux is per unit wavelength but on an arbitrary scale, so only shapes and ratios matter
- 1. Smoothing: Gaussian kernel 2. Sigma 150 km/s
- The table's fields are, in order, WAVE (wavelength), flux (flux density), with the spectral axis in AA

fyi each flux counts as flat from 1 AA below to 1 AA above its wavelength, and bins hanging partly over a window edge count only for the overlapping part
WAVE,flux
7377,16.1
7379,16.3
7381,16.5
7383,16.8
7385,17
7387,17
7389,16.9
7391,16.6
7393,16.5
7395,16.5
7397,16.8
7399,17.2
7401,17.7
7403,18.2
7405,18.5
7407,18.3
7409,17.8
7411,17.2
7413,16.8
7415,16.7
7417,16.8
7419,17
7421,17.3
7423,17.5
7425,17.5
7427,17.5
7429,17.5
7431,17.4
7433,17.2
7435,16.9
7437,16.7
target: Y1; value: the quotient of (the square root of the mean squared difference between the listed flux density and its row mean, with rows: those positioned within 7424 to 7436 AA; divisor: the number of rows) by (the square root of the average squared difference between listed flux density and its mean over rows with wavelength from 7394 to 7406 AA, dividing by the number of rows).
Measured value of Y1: 0.3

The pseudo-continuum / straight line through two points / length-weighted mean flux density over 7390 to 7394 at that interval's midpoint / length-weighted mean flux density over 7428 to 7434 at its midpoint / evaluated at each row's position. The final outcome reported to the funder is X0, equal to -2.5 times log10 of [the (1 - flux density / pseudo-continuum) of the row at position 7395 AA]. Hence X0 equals 5.42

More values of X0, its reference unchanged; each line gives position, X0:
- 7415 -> 4.28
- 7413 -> 4.88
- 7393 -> 5.92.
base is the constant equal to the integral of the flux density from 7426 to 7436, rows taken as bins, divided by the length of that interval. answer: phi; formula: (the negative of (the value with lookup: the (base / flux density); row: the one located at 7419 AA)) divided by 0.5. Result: -2.04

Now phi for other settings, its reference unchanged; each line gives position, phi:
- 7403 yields -1.90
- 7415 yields -2.07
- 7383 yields -2.06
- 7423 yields -1.98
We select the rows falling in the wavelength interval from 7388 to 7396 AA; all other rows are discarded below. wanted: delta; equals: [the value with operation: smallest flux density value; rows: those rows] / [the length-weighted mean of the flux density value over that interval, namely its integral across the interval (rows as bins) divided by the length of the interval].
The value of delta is 0.992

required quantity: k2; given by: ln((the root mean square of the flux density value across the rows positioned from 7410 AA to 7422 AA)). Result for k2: 2.83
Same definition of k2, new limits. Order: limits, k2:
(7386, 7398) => 2.82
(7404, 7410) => 2.90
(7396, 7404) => 2.86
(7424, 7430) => 2.86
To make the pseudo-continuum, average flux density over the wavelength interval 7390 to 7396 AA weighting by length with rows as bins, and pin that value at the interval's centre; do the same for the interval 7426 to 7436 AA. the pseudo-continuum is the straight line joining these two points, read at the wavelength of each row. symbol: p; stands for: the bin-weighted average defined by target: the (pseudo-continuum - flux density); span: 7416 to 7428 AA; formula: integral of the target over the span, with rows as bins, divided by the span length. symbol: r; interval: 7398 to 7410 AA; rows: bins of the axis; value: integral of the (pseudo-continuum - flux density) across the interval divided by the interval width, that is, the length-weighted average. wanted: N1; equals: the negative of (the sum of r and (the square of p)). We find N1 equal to 1.2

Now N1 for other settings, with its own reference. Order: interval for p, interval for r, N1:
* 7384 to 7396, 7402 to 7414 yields 0.9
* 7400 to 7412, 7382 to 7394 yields -1.0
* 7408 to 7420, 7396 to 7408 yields 1.1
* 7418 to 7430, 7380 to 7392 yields 0.4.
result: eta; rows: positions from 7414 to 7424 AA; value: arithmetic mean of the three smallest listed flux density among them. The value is 16.83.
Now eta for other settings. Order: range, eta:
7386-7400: 16.53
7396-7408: 17.23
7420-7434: 17.30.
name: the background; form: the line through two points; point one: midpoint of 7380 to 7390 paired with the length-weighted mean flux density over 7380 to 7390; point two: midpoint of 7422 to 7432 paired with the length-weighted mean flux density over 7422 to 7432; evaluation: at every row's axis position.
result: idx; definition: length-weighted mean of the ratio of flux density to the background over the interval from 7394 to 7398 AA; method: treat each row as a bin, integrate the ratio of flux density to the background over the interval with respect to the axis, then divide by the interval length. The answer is 0.98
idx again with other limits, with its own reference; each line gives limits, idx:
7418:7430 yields 1.00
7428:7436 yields 0.98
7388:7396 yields 0.98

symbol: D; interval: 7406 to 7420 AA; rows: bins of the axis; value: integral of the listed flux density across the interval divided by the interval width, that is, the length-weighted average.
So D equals 17.2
